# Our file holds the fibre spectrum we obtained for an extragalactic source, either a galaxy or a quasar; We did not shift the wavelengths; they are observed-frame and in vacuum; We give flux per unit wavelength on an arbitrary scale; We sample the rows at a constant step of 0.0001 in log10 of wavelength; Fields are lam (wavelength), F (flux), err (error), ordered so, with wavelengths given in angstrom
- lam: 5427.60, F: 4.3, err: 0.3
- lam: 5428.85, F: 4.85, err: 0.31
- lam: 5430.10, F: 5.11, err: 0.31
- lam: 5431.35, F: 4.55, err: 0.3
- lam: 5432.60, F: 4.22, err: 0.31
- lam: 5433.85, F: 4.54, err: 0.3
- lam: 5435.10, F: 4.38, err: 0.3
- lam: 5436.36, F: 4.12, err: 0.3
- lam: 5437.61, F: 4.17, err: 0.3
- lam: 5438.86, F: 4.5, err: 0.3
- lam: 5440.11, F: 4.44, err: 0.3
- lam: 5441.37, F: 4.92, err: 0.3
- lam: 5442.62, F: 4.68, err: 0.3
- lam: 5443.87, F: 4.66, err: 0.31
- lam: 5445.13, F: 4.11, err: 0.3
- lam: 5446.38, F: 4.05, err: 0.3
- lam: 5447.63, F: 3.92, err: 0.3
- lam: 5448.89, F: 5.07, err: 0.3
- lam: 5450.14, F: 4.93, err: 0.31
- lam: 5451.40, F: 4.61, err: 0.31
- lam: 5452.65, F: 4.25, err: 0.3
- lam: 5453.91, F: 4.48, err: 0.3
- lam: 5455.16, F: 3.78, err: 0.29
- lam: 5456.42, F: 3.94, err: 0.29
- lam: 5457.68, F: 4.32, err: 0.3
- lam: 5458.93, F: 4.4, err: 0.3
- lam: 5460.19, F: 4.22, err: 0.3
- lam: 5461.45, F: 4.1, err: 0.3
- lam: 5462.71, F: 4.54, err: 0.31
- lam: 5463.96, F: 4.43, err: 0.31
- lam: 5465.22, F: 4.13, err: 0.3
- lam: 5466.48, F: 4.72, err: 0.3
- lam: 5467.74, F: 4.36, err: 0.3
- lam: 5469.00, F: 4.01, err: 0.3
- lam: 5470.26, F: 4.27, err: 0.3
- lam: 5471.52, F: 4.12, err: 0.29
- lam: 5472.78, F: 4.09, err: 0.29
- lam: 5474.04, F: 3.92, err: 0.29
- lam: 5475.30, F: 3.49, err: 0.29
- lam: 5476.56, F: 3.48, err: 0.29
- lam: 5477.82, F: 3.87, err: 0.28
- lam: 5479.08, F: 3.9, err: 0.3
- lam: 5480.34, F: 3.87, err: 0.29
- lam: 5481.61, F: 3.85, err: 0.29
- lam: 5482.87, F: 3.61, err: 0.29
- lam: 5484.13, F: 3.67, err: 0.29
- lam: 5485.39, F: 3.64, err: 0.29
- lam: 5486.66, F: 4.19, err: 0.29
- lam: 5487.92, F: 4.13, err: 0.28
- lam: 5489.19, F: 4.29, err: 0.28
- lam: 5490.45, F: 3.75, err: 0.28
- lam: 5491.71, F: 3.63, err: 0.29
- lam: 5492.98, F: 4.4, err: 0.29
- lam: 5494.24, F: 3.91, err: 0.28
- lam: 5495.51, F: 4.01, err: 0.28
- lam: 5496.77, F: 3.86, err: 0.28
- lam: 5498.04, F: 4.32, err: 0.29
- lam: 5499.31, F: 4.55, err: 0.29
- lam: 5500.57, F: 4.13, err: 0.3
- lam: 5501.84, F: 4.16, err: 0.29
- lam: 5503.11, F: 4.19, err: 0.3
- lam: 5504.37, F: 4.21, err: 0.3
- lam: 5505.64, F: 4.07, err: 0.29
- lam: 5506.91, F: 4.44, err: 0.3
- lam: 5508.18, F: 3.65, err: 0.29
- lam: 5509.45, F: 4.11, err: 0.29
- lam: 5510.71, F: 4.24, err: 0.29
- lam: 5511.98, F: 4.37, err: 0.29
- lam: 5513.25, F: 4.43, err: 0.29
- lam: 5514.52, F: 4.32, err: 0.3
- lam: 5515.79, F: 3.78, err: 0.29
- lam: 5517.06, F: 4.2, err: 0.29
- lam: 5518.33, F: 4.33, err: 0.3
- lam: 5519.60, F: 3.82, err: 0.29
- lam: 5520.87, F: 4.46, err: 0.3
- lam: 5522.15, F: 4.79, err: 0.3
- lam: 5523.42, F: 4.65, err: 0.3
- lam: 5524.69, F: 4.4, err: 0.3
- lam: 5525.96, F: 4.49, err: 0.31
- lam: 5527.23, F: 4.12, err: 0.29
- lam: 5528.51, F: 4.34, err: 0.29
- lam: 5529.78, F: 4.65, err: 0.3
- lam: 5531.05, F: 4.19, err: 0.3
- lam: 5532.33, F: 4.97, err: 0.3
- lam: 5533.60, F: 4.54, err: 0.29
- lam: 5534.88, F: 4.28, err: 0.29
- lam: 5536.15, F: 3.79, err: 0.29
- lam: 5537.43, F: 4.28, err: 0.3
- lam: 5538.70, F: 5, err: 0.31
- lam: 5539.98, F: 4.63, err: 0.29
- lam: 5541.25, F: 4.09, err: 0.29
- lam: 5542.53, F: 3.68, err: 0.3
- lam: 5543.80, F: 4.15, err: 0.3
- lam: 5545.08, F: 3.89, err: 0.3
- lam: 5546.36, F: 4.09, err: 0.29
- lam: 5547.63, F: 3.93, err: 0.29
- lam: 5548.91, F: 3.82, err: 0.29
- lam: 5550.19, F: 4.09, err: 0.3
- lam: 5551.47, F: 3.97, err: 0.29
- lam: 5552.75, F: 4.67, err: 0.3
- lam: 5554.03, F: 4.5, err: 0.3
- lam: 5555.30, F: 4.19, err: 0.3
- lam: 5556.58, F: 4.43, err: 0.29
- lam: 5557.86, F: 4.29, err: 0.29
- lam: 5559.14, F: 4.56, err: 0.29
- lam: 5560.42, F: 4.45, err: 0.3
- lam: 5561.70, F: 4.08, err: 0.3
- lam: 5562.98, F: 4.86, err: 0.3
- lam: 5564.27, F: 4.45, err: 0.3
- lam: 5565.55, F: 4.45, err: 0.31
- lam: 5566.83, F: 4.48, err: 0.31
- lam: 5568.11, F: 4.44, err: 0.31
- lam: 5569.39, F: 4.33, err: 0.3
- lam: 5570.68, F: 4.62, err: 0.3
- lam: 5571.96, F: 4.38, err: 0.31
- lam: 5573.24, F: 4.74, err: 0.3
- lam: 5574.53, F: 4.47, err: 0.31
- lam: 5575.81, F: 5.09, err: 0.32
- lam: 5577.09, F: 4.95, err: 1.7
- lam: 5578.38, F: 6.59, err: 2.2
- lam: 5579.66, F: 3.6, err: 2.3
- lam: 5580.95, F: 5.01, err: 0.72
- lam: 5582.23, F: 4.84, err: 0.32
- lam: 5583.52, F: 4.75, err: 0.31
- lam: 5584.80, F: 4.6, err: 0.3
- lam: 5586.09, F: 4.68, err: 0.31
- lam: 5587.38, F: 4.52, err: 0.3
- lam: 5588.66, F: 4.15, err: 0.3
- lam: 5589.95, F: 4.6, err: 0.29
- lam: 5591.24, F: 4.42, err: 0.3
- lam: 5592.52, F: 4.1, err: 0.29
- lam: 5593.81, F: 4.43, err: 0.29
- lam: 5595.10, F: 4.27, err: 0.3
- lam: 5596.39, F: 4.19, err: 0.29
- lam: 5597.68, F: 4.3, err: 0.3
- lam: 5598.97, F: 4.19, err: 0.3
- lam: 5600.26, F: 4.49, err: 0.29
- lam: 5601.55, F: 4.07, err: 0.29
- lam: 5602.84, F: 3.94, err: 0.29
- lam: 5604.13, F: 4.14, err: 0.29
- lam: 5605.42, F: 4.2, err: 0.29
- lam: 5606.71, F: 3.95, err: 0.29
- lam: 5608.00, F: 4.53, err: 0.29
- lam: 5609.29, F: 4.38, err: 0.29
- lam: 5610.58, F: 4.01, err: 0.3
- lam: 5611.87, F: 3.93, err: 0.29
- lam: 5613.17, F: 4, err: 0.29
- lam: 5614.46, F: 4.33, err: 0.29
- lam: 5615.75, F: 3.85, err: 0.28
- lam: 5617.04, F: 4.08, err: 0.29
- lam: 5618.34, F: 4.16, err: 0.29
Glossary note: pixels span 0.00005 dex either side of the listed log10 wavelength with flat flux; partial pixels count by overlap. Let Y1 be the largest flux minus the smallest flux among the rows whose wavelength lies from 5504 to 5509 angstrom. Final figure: 0.79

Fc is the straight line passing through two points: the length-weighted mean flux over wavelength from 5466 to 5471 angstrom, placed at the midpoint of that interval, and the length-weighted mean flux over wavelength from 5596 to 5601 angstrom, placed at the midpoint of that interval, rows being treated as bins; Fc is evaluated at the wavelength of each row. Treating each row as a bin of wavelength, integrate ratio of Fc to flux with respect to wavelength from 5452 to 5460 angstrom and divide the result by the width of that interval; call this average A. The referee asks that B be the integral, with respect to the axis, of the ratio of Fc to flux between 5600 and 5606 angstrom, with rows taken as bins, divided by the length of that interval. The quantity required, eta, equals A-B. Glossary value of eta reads 0.00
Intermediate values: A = 1.03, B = 1.04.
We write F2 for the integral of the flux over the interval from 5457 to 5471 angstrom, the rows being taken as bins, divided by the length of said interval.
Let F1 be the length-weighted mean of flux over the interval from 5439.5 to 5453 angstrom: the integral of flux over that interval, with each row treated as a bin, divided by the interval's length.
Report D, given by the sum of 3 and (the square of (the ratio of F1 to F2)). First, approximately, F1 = 4.52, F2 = 4.31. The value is 4.10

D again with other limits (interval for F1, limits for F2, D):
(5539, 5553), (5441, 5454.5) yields 3.83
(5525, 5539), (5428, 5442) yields 3.95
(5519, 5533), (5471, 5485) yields 4.37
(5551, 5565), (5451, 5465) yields 4.07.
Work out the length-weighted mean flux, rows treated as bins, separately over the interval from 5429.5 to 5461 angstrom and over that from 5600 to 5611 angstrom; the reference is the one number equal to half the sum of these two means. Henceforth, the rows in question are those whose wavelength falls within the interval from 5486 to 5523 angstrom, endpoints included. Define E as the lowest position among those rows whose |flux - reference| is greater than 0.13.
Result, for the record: 5487.92 angstrom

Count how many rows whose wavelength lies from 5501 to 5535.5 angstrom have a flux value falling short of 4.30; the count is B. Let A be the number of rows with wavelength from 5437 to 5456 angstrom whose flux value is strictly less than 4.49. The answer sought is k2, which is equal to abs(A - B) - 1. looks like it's 4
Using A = 8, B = 13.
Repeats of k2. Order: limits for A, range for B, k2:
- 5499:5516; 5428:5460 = 3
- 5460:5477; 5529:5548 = 1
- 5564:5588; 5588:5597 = 3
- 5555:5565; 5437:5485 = 16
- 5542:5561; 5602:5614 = 4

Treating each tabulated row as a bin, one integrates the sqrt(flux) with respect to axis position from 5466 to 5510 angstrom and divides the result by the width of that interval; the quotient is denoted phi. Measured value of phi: 2.00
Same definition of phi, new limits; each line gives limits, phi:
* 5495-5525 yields 2.06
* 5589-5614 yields 2.05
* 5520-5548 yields 2.08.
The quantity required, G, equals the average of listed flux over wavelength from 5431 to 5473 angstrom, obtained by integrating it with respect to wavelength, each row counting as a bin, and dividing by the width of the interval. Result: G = 4.35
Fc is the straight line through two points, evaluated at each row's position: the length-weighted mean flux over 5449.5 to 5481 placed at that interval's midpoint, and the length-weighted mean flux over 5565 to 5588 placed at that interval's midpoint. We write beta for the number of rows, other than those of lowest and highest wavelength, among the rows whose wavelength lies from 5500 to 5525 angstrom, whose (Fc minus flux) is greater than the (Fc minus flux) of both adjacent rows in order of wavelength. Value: 4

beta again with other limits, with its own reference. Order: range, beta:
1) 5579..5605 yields 6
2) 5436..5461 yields 4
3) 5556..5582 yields 8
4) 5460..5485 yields 5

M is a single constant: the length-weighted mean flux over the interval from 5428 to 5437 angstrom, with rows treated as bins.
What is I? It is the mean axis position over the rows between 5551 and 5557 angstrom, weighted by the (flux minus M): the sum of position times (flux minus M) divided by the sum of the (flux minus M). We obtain 5553.4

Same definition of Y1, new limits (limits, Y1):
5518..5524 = 0.97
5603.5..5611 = 0.58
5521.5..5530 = 0.67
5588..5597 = 0.50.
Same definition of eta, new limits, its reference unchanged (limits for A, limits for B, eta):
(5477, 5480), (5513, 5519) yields 0.09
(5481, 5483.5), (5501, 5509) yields 0.11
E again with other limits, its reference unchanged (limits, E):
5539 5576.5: 5539.98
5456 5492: 5456.42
